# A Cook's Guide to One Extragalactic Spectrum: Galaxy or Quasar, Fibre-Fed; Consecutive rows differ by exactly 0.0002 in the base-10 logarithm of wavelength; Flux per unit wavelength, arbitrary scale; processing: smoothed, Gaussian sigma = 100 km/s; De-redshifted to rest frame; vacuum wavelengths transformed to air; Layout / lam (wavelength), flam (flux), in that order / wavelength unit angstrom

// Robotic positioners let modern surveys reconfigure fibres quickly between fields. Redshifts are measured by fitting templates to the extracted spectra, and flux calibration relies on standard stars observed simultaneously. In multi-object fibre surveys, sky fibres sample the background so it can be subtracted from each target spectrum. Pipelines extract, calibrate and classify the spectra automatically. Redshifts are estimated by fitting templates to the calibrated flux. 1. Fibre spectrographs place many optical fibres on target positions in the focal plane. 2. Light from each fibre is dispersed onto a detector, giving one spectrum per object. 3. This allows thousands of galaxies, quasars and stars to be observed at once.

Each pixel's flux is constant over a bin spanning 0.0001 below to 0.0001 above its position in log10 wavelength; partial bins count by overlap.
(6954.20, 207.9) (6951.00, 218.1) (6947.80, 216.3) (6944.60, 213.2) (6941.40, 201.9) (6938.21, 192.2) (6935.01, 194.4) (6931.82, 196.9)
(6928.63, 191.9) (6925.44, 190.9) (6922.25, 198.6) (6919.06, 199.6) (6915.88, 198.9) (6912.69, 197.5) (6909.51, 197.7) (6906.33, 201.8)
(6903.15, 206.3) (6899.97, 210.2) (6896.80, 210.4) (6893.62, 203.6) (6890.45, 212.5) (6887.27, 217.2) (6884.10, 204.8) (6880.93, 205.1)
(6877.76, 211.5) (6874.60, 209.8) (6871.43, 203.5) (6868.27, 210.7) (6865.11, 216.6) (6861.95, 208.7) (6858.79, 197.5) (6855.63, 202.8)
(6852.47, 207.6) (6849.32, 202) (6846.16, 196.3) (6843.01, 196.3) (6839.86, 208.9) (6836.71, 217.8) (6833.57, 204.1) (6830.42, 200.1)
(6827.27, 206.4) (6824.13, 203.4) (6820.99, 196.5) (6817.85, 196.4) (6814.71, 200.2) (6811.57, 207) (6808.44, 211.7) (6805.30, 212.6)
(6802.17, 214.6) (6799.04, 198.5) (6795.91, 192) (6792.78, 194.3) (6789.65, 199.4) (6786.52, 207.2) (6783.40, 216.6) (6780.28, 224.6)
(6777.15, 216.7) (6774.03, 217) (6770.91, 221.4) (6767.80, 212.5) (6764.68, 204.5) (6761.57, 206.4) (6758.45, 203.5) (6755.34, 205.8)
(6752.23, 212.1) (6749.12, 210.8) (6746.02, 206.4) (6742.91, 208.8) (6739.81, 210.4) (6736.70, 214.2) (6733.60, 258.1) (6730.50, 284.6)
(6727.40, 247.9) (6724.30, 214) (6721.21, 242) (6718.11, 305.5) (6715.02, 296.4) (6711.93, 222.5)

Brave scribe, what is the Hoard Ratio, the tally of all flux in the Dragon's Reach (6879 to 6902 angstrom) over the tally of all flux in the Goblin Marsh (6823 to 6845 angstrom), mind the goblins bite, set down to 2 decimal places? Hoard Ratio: 1.02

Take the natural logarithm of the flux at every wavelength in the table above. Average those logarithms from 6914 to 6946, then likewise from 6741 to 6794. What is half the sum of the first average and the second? 5.316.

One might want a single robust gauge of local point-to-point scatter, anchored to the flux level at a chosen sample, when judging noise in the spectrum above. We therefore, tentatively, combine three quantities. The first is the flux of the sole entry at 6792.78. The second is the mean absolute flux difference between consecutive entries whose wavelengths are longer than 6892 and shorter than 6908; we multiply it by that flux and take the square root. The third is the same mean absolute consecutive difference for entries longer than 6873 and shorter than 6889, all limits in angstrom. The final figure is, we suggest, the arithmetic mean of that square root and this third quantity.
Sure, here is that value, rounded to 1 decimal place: 16.3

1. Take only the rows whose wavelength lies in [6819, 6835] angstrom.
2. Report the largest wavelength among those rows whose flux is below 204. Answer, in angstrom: 6830.42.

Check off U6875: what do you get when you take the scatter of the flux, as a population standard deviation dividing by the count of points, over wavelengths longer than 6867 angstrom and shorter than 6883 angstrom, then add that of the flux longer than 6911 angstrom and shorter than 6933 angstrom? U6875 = 6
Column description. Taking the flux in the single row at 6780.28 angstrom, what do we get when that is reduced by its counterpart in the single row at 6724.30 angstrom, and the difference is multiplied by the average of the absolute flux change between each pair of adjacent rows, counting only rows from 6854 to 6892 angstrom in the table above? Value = 67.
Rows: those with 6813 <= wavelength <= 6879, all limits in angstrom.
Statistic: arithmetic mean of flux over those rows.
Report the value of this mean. 205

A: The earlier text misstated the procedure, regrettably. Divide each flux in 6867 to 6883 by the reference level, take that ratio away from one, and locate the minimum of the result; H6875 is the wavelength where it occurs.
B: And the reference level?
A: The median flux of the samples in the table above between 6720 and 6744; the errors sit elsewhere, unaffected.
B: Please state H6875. 6877.76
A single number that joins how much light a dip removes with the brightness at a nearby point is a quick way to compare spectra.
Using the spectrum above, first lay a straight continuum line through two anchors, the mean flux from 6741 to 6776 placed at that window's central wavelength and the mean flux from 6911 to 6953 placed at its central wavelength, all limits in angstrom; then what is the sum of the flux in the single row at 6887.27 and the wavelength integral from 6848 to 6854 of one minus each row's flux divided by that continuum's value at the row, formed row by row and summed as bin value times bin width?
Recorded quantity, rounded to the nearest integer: 217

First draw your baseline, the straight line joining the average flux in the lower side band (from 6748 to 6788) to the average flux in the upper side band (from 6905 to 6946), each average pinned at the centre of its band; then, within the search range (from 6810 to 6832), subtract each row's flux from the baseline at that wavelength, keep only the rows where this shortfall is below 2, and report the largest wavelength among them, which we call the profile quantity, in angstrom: 6827.27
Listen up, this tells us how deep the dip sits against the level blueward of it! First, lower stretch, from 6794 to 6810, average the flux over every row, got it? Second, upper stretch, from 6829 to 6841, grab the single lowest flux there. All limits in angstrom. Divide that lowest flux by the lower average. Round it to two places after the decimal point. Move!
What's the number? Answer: 0.97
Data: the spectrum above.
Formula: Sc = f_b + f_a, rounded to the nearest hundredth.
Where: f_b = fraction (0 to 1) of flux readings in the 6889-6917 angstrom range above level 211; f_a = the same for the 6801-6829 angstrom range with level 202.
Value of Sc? 0.78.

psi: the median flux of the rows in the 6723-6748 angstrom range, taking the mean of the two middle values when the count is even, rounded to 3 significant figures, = 214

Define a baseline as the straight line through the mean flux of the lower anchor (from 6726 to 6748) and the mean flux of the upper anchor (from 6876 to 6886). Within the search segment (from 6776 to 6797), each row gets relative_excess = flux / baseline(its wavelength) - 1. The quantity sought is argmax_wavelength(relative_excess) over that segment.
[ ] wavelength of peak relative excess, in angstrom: 6780.28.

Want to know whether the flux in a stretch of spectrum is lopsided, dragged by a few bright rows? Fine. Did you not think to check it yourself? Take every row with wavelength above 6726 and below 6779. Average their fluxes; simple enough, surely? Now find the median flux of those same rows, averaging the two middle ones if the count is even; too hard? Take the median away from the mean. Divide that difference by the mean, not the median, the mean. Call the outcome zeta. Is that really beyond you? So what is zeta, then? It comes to 0.036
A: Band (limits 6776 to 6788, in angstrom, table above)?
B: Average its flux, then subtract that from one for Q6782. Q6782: -215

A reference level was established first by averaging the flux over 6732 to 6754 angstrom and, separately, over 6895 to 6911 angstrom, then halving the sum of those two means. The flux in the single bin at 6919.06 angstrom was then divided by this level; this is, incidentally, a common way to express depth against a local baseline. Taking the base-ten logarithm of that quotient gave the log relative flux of -0.025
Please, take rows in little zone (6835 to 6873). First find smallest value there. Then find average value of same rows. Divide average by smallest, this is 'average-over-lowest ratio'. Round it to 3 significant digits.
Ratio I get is 1.05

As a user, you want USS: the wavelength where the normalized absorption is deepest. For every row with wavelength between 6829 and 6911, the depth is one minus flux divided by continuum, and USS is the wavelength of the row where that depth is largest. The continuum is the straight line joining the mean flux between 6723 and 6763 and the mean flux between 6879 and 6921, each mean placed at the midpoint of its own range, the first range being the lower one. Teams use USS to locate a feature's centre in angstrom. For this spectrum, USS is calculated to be 6843.01 angstrom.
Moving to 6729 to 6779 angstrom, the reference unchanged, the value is 6758.45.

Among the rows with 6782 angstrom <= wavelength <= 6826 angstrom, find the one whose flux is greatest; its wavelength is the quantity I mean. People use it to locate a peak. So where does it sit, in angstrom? 6783.40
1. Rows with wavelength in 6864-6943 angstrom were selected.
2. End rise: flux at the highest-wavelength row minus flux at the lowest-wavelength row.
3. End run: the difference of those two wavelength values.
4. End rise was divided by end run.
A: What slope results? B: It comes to -0.19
